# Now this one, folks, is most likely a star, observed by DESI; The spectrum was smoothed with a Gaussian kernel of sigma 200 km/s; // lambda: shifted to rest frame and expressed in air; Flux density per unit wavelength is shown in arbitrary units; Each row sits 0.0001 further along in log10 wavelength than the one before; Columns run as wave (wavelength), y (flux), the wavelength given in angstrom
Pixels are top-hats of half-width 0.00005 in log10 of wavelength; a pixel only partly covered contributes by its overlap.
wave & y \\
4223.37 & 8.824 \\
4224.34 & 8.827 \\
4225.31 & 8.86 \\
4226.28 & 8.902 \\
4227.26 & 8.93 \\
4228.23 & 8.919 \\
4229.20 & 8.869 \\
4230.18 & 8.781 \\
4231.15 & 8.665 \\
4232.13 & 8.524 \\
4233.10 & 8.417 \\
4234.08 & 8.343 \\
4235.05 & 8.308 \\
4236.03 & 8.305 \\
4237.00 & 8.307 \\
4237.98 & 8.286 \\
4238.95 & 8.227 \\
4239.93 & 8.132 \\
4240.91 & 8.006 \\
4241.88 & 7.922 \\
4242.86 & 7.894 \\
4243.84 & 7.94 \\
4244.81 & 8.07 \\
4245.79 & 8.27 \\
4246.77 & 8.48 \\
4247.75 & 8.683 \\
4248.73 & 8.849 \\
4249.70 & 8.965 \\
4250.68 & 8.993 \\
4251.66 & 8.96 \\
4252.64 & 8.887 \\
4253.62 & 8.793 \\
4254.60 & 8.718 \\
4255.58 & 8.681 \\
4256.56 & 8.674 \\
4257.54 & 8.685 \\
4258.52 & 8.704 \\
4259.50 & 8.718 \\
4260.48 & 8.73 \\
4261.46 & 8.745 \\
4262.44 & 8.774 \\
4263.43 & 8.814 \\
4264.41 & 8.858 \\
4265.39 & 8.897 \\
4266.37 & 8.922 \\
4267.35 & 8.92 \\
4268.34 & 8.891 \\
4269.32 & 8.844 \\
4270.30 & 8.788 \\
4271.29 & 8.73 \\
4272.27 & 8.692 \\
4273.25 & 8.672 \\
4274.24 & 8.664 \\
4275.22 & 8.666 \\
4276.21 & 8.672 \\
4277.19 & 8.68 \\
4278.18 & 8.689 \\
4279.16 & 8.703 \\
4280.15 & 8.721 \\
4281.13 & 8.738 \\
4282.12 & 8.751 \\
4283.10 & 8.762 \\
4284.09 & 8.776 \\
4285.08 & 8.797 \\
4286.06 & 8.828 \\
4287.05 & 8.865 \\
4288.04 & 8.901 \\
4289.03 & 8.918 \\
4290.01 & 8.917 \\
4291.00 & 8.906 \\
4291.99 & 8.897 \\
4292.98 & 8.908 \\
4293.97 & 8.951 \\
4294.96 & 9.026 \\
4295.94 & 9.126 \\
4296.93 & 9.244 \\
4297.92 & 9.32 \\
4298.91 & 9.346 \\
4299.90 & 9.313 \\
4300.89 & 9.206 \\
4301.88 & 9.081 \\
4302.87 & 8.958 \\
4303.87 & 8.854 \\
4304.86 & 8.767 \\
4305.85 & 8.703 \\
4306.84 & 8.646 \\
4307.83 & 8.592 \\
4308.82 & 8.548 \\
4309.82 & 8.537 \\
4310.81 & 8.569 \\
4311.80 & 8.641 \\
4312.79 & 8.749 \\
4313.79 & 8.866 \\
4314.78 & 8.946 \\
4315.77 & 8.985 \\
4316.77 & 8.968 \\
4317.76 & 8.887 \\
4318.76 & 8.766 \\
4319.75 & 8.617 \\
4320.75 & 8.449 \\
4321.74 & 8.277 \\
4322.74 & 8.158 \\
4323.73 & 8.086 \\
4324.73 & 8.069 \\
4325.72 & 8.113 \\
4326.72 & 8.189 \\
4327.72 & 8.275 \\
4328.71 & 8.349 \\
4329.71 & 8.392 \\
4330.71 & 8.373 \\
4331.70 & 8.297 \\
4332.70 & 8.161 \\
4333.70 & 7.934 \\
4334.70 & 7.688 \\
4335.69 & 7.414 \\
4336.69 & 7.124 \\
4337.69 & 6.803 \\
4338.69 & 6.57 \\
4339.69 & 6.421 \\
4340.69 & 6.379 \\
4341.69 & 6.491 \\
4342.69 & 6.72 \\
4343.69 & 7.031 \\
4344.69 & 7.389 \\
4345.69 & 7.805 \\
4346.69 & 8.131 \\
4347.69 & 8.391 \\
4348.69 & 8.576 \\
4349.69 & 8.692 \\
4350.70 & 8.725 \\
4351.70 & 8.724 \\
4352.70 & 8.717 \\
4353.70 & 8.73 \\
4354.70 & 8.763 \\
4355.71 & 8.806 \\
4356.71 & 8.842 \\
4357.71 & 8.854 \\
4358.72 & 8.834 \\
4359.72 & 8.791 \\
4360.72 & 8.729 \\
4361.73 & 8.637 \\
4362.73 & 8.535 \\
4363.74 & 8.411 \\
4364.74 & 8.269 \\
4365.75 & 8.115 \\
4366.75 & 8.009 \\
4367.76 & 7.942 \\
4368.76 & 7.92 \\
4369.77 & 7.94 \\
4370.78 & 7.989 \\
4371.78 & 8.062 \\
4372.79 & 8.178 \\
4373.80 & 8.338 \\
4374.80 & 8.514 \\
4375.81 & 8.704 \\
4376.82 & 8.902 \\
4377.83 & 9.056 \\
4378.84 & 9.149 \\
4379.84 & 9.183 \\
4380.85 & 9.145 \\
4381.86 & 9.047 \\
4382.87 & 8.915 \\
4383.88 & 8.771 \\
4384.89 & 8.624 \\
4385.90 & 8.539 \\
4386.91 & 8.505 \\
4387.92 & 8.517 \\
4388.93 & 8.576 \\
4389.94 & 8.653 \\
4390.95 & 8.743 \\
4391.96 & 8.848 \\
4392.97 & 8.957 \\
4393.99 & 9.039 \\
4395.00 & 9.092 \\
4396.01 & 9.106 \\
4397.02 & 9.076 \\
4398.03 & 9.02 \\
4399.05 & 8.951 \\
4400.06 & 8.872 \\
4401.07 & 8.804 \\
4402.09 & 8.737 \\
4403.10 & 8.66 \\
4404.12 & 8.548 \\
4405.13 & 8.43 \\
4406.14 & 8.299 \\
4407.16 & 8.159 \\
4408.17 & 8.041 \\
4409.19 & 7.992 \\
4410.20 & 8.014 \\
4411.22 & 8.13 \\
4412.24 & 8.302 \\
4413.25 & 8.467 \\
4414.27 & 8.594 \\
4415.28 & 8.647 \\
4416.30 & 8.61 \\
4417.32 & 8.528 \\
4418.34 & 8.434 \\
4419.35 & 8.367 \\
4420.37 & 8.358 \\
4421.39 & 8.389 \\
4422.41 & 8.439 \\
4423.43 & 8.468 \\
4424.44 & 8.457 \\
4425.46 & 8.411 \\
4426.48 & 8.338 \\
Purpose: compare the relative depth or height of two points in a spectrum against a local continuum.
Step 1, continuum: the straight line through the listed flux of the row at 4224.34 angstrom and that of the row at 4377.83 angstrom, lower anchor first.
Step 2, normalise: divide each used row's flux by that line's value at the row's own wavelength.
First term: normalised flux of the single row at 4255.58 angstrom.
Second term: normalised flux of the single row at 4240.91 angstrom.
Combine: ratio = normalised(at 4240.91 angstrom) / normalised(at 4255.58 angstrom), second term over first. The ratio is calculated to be 0.92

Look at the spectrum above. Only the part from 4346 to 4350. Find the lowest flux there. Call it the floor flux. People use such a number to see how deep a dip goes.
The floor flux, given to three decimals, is 8.131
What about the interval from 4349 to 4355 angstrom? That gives 8.692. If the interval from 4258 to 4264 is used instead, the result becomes 8.704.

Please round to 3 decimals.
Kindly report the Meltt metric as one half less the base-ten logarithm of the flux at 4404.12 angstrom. -0.432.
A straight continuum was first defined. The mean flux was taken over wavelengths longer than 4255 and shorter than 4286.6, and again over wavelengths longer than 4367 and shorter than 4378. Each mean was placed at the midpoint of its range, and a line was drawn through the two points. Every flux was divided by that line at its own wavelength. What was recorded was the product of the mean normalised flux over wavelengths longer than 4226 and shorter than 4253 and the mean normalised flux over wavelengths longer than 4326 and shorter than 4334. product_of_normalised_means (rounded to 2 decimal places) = 0.93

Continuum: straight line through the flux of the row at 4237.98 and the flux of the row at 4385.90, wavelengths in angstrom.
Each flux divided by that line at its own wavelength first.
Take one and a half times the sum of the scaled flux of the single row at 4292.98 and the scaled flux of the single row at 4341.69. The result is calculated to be 2.7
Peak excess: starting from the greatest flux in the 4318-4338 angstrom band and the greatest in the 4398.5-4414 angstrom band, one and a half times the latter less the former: 4.7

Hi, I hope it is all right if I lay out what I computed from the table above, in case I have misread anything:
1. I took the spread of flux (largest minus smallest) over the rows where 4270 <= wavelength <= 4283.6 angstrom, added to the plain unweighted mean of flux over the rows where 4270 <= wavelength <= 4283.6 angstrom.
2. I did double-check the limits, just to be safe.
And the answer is 8.83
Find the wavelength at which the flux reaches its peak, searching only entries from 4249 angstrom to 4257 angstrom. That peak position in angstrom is 4250.68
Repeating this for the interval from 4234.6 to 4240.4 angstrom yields 4235.05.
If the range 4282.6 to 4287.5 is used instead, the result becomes 4287.05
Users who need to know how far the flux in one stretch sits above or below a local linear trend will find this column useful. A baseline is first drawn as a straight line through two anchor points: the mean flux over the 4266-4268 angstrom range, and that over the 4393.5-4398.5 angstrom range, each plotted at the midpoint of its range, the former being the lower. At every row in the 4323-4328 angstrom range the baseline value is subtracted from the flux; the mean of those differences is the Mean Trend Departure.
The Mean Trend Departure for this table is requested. -0.84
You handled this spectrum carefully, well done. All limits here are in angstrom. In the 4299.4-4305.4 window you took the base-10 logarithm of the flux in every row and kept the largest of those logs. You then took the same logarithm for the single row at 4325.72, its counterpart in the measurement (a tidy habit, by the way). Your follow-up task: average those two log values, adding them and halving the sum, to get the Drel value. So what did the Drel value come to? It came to 0.939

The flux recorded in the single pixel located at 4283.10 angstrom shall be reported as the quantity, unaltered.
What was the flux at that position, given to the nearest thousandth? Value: 8.762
